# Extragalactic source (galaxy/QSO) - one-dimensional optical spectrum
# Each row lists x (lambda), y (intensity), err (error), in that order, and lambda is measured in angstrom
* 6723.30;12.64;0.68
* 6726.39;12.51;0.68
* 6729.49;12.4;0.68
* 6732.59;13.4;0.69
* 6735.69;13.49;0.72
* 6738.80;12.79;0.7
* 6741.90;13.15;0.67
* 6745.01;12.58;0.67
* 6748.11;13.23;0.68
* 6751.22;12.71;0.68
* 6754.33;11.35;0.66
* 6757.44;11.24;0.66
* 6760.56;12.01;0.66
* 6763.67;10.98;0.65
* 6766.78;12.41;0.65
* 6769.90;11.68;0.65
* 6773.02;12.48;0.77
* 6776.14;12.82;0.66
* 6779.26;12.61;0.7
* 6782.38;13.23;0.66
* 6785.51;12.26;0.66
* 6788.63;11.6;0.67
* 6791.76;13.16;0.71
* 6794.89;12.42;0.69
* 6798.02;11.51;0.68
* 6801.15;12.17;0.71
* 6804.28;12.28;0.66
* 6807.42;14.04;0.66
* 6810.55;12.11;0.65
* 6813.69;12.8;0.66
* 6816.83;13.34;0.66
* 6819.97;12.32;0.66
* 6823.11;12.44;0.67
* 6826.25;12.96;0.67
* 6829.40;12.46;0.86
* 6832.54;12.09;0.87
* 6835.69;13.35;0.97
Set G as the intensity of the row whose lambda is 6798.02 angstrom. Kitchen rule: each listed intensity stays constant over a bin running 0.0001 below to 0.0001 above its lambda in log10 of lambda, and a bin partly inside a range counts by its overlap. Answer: 11.51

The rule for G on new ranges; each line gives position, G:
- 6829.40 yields 12.46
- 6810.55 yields 12.11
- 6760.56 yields 12.01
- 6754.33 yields 11.35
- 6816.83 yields 13.34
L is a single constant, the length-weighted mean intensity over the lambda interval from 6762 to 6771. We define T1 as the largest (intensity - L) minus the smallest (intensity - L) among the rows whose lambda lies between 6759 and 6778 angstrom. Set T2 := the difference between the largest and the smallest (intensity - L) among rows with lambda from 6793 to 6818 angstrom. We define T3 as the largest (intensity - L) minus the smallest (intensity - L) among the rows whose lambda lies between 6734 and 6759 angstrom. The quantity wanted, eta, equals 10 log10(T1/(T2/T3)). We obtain 2.1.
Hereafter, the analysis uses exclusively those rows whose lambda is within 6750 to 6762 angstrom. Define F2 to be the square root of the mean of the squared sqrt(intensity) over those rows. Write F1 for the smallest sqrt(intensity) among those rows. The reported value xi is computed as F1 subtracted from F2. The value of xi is 0.087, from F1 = 3.35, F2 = 3.44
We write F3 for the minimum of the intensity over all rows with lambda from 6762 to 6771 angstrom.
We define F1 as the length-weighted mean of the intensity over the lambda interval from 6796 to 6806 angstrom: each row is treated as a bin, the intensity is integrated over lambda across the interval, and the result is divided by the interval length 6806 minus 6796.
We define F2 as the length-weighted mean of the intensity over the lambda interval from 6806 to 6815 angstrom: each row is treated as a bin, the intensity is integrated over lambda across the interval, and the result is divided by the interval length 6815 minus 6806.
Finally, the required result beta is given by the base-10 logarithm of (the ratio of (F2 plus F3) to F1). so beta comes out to 0.299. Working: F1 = 12.0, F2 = 13.0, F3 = 10.98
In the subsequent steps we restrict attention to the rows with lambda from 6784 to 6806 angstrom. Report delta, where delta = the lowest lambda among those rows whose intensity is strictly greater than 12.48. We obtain 6791.76 angstrom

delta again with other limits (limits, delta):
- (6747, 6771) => 6748.11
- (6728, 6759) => 6732.59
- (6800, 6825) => 6807.42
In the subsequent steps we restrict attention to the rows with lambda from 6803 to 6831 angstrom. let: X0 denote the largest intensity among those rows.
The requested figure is 14.04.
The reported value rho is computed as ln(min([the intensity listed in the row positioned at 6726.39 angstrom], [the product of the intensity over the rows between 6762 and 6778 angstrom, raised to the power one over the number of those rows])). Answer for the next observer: 2.49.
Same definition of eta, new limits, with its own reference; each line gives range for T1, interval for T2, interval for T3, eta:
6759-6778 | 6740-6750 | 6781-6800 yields 6.9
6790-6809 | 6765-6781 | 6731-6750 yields 3.1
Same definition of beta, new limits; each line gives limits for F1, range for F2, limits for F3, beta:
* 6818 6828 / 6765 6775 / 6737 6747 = 0.294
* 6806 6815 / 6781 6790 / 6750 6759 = 0.260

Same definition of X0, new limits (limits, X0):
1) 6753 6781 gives 12.82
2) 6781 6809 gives 14.04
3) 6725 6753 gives 13.49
